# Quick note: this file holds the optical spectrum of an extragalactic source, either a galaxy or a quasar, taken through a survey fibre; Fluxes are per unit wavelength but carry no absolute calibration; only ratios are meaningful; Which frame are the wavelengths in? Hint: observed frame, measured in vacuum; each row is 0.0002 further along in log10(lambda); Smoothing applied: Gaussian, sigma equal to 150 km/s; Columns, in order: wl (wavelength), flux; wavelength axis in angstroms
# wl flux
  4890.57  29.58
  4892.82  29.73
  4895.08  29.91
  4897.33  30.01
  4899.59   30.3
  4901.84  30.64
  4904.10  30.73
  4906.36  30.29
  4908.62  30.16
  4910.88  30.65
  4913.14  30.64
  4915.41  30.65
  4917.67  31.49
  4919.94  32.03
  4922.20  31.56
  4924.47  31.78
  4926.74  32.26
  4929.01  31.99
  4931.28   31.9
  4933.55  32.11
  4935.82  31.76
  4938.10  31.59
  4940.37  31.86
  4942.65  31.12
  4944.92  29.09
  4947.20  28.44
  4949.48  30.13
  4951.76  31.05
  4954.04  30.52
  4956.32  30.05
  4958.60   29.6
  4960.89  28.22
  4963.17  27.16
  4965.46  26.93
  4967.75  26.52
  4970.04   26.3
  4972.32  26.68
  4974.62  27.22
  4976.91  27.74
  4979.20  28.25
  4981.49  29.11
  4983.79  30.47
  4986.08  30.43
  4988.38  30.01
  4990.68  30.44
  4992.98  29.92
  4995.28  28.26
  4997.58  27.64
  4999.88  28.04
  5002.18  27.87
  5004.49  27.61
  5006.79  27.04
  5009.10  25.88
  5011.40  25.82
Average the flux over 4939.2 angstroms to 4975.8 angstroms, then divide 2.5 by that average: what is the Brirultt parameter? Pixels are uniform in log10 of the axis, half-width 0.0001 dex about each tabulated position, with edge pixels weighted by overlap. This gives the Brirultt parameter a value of 0.087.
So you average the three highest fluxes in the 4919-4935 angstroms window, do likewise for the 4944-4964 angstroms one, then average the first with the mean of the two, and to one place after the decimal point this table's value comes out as 31.7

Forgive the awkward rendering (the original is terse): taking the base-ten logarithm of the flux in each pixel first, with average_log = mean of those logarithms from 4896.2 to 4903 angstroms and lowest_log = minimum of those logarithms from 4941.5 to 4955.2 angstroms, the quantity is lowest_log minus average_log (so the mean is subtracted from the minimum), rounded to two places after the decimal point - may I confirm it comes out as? -0.03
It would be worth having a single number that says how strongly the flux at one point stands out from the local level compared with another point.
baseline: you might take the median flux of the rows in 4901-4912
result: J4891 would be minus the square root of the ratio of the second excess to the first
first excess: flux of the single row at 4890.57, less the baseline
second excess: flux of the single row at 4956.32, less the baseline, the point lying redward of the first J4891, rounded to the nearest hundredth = -0.75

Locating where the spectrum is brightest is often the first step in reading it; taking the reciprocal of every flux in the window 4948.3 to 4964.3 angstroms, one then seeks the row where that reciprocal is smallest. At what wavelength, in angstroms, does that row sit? 4951.76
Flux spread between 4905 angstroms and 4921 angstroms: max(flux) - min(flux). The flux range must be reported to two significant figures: 1.9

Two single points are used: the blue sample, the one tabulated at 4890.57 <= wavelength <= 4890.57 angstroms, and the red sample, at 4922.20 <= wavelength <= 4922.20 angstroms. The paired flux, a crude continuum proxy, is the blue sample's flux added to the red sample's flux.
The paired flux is 61.1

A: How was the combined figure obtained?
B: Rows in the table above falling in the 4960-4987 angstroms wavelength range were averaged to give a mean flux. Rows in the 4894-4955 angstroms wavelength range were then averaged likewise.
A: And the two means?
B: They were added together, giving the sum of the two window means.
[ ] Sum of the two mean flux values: 58.8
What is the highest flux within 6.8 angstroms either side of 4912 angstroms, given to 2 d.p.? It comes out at 31.49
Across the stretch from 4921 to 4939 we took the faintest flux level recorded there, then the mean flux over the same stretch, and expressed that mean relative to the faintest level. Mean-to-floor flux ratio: 1.01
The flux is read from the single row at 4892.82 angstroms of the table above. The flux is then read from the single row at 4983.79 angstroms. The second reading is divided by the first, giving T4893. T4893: 1.02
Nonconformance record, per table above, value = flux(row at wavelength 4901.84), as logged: 30.64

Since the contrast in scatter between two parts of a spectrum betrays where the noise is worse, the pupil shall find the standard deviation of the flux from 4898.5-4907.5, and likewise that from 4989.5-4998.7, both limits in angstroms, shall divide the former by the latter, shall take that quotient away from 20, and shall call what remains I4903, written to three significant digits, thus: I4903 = 19.8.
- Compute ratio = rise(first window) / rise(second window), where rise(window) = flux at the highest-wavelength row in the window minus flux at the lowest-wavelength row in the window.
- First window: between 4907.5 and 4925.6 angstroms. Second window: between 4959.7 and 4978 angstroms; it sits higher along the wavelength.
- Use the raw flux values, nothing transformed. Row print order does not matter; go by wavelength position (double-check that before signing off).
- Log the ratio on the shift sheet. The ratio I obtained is -3.4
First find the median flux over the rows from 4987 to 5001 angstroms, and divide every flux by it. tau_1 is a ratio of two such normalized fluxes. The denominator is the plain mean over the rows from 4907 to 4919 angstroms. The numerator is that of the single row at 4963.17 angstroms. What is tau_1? 0.88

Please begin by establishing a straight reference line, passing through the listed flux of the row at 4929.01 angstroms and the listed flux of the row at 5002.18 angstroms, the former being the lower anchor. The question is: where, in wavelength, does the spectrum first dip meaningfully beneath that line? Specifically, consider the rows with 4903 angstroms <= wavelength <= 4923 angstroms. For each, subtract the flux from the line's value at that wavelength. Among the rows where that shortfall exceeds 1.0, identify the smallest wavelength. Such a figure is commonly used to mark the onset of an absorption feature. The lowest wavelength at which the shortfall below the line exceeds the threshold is 4904.10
